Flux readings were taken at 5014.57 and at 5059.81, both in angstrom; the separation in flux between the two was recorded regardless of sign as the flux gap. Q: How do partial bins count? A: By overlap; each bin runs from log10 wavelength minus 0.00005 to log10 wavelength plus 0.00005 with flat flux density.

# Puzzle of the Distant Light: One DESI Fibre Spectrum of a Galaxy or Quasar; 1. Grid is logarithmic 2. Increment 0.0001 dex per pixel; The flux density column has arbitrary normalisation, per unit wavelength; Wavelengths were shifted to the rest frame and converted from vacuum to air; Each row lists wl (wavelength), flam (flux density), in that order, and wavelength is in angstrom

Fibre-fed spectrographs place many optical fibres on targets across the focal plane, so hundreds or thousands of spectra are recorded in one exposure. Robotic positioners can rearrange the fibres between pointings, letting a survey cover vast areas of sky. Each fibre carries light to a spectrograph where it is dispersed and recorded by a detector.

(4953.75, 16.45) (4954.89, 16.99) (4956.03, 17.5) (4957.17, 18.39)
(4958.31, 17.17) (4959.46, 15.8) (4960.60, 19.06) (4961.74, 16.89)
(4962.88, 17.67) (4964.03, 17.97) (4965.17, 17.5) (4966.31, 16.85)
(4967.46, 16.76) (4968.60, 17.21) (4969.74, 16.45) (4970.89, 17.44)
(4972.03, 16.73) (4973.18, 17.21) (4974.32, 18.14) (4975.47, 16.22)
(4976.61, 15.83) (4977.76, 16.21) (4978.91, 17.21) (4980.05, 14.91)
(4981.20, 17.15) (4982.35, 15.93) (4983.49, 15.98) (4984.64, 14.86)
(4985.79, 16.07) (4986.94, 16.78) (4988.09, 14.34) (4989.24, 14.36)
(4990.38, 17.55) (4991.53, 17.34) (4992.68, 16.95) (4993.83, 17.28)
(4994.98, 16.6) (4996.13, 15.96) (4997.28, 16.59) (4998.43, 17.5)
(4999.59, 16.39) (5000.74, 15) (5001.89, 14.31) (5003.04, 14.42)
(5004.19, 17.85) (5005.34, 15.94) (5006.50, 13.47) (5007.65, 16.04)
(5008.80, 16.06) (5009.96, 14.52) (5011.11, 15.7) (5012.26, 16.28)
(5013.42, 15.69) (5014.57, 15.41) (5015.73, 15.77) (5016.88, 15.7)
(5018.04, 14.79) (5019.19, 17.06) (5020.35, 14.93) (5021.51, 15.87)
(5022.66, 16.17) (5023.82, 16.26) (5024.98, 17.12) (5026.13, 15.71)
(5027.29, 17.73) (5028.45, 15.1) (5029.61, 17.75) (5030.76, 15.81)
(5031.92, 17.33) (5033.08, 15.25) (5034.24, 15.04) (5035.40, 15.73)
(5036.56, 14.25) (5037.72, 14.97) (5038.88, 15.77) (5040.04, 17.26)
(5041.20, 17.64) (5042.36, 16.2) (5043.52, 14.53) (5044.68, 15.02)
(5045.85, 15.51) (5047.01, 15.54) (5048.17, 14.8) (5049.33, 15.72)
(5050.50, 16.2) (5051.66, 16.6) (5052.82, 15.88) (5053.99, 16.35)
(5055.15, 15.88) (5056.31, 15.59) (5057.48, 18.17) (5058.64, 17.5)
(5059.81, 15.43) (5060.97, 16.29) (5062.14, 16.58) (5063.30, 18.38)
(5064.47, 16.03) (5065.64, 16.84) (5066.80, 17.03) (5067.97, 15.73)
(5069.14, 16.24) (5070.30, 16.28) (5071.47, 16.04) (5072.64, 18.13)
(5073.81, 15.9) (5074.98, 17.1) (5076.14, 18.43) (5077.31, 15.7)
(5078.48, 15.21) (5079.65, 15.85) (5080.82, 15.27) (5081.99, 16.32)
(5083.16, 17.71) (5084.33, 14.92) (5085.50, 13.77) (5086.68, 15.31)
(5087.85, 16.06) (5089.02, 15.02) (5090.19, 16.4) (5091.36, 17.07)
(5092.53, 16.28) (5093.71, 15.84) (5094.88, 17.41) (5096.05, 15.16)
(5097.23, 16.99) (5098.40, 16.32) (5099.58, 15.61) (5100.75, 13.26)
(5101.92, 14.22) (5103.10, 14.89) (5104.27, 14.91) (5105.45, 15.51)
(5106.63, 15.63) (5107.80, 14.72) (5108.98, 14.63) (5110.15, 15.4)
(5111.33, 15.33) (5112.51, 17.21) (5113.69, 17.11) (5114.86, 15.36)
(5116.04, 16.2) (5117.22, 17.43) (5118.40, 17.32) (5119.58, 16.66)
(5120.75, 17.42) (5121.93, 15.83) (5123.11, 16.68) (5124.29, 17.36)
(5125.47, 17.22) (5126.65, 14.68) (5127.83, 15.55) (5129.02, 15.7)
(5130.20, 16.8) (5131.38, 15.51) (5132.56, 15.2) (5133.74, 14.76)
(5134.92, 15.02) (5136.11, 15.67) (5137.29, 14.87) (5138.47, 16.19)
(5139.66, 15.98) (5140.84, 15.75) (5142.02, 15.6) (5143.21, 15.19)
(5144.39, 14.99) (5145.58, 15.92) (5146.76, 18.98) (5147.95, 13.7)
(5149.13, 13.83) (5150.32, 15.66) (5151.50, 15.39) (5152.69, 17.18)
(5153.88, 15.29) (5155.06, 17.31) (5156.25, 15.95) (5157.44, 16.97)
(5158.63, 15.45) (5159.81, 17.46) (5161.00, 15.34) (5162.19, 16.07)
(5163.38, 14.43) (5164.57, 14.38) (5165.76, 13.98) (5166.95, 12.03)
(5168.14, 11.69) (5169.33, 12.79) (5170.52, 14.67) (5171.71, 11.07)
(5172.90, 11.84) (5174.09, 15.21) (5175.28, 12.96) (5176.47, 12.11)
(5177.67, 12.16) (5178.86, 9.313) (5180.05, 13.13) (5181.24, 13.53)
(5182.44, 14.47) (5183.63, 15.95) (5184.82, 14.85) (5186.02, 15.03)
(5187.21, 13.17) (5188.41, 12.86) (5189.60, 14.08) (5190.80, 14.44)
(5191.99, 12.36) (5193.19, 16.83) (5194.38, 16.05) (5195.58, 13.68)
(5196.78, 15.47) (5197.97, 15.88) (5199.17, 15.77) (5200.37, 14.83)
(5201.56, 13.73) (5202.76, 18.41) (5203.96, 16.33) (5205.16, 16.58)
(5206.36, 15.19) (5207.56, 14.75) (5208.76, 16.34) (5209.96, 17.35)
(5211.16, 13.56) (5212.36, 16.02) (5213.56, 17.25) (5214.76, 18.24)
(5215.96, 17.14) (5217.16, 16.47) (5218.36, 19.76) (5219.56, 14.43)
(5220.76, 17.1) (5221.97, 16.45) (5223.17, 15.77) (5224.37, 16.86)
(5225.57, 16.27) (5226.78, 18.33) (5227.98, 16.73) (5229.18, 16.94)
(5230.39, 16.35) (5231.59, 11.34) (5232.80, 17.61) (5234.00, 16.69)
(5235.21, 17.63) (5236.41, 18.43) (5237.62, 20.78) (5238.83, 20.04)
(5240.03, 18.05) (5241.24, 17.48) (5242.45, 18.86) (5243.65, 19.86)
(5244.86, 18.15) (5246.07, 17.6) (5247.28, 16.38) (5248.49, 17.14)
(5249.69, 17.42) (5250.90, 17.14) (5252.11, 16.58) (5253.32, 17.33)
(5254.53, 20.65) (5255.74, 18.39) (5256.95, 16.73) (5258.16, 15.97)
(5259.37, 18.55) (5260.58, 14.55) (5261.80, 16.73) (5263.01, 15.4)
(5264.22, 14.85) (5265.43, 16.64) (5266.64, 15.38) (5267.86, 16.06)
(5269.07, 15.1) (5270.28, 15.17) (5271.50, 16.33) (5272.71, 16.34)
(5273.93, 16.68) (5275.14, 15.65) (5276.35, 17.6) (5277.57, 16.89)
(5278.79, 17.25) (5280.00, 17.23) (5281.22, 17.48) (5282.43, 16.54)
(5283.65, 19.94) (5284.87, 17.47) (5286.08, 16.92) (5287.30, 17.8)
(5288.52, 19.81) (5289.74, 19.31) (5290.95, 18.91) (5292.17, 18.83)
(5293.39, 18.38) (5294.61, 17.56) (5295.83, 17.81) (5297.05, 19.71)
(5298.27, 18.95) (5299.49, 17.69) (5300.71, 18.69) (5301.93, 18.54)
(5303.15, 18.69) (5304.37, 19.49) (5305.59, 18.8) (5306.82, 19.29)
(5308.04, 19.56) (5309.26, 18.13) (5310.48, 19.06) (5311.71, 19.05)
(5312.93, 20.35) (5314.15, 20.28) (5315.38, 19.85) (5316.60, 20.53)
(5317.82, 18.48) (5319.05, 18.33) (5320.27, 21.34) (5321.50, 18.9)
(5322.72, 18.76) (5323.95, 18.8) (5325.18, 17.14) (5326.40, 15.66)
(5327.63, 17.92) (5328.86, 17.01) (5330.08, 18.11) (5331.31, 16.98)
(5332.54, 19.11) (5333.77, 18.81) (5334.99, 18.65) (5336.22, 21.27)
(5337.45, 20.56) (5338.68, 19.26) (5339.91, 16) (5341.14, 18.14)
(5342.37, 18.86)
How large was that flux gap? 0.0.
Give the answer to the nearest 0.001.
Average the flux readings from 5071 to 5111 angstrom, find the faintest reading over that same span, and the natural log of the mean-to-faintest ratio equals 0.175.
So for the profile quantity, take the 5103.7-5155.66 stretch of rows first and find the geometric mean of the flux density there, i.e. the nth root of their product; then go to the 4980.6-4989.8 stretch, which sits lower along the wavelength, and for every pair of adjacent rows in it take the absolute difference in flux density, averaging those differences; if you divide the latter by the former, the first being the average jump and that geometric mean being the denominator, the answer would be 0.061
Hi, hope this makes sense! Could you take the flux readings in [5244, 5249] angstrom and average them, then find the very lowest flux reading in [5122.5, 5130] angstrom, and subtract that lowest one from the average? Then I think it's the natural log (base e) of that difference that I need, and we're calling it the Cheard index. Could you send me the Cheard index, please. 1.0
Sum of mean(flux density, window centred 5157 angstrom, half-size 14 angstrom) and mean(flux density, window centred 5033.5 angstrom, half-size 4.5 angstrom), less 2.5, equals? 28.5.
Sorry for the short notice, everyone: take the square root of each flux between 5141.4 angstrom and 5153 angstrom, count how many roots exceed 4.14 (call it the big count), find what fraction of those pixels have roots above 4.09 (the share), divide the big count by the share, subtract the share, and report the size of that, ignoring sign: 10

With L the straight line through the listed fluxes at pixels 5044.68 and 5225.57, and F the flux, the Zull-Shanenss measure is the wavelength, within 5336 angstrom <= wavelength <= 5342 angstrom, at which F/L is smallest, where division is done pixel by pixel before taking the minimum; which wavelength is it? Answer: 5339.91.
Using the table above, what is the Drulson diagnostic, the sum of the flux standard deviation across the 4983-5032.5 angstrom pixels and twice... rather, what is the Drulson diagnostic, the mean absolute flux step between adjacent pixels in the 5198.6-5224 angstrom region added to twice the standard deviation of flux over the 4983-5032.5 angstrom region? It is 4.0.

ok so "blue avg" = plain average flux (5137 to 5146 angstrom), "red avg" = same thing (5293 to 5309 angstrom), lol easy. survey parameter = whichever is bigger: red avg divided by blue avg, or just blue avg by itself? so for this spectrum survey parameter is 15.6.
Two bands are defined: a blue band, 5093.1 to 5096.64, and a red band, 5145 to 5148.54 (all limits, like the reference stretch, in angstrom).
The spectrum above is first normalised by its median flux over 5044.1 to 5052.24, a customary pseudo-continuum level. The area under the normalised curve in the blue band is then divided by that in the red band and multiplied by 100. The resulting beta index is 99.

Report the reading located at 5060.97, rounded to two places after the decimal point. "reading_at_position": 16.29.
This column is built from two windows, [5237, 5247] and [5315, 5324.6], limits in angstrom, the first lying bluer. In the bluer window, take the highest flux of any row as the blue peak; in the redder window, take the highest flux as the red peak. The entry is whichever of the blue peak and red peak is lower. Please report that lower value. 20.8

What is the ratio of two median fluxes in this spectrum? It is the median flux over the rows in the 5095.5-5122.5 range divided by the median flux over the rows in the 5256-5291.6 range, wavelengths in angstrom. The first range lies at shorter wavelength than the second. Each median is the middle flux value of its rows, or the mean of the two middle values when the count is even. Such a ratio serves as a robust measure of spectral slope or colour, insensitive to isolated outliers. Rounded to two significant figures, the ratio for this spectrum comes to 0.93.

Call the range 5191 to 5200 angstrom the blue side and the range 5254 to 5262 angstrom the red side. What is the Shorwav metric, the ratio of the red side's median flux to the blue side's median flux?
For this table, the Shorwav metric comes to 1.06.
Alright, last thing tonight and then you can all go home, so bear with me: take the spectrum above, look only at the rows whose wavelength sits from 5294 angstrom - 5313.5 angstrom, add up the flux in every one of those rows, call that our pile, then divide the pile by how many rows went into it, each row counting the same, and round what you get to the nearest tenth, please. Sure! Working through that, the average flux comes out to 18.8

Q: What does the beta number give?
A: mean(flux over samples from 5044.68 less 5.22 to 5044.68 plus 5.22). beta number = 15.8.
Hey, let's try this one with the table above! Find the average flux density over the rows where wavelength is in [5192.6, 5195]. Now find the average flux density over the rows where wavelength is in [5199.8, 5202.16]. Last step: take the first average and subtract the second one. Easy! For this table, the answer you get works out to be 2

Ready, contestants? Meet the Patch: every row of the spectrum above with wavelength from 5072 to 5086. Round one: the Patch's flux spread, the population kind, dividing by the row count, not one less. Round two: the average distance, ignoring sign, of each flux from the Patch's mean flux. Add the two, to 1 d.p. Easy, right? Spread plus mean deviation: 2.5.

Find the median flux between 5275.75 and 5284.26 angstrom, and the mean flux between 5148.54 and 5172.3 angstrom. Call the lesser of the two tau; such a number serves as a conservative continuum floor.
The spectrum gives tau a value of 14.8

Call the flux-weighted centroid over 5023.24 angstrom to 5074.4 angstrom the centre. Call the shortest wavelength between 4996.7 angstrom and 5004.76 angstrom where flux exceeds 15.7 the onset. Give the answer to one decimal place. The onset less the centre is -51.7 angstrom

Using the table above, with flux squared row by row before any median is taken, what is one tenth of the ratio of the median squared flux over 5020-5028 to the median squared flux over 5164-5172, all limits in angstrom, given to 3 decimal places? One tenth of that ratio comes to 0.160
